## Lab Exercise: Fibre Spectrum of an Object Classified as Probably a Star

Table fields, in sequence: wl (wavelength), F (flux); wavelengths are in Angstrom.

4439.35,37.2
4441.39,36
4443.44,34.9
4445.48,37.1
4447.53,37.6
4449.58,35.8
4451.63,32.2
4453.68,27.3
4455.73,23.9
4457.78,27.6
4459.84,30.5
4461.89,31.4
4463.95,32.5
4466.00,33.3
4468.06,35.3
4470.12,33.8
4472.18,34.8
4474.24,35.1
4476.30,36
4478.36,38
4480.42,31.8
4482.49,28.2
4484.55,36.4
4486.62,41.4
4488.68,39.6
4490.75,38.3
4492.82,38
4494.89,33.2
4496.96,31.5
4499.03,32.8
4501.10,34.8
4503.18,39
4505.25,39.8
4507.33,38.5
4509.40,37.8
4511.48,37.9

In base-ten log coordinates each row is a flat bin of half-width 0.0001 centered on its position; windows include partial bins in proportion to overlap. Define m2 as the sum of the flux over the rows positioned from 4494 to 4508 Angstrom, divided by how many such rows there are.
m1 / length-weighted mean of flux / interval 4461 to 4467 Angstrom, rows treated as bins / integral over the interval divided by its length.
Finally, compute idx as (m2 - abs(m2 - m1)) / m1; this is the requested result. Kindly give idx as 1.00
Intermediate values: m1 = 32.4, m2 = 35.7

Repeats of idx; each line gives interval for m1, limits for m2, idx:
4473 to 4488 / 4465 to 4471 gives 0.93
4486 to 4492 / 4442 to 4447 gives 0.82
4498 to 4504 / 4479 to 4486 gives 0.82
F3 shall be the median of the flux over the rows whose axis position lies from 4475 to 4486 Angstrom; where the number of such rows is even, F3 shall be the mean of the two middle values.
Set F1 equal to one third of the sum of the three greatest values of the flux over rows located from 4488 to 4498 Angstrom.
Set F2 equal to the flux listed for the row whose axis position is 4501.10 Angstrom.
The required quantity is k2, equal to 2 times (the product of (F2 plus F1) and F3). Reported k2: 5287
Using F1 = 39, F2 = 34.8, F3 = 36.0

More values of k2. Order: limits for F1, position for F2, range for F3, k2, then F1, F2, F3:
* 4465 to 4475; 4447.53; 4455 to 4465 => 4433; 35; 37.6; 30.5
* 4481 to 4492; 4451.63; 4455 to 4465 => 4390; 40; 32.2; 30.5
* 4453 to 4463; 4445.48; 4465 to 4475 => 4659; 30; 37.1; 34.8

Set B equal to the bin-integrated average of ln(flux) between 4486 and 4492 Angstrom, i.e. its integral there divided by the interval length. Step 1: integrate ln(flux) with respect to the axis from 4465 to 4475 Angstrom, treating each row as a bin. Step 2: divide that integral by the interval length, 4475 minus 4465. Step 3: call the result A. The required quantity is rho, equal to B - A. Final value 0.14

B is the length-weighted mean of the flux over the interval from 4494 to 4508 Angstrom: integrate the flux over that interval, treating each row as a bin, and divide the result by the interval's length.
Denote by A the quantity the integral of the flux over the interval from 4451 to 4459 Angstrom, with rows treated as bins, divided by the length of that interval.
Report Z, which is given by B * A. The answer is 982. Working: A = 27.6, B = 35.6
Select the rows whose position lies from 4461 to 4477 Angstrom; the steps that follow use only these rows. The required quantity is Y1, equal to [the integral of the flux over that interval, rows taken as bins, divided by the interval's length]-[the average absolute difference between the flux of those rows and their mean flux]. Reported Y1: 32.7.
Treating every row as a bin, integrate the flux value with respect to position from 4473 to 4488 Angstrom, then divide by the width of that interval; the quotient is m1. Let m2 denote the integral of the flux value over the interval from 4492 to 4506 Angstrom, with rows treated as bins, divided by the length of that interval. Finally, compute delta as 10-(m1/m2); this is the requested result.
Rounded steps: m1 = 35.4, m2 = 35.5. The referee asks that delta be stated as 9.00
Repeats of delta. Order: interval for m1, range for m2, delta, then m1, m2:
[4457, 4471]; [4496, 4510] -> 9.12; 32.1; 36.3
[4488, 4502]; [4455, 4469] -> 8.85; 35.4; 30.8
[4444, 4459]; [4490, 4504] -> 9.10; 31.7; 35.2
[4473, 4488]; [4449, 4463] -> 8.81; 35.4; 29.6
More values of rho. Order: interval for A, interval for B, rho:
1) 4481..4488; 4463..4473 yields -0.03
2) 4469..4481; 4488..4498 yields 0.02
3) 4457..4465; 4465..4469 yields 0.11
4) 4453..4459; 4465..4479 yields 0.29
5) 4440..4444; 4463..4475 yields -0.05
